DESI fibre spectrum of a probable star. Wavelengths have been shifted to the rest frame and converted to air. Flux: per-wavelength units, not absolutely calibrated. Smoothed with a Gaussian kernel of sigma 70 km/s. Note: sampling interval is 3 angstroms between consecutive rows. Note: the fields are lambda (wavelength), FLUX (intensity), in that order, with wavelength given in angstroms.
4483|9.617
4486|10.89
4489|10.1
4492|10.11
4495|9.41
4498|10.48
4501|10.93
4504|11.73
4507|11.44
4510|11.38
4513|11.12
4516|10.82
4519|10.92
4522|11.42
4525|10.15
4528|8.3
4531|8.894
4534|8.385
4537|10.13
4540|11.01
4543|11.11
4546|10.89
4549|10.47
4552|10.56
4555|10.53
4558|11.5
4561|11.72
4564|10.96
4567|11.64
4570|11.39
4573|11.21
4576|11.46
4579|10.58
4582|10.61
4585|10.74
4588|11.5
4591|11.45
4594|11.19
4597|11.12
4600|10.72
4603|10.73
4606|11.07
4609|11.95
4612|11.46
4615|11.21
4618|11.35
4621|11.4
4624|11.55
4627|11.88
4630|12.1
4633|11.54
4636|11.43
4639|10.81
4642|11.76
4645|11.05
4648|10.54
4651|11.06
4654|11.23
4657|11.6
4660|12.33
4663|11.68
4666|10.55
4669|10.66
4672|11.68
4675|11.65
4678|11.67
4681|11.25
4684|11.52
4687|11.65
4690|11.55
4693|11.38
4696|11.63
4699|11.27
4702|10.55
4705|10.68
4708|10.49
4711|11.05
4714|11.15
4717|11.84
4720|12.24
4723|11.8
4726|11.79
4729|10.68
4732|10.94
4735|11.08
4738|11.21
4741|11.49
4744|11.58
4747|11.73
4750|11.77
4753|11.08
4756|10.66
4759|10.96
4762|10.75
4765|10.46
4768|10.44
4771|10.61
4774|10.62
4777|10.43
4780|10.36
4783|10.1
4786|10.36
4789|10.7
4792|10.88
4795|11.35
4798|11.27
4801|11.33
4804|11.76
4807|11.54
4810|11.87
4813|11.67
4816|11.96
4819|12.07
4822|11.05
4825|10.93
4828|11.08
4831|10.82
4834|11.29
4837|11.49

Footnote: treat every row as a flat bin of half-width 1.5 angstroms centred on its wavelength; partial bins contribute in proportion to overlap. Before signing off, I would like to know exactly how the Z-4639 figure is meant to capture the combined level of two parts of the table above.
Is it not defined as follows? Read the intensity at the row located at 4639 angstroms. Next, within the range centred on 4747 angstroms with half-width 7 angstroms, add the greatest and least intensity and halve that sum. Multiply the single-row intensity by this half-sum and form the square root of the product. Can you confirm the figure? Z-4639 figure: 11.1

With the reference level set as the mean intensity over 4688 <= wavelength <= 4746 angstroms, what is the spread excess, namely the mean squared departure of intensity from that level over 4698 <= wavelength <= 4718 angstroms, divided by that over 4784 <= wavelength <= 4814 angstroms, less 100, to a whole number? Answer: -99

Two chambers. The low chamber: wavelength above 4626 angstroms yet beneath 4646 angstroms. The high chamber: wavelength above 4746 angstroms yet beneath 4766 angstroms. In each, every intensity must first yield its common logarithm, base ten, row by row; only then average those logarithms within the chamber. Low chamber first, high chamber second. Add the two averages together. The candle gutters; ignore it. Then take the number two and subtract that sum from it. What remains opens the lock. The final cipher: -0.104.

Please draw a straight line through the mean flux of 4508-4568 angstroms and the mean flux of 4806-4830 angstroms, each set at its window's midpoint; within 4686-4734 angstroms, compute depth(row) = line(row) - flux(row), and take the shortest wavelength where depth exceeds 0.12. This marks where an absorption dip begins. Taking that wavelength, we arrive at 4702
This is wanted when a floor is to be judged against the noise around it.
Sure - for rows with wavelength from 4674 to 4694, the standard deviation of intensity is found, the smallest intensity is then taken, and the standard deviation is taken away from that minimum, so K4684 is 11.1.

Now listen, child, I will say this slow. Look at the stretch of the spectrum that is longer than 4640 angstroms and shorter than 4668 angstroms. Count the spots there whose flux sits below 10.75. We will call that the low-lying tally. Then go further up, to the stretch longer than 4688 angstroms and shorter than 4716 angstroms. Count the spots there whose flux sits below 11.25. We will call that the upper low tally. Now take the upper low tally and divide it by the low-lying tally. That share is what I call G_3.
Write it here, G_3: 2.5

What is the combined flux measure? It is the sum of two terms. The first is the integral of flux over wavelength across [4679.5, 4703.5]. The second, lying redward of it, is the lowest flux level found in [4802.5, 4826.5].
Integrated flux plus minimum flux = 283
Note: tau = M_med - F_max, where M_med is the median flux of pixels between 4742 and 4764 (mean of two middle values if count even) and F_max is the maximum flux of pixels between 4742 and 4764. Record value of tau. -0.69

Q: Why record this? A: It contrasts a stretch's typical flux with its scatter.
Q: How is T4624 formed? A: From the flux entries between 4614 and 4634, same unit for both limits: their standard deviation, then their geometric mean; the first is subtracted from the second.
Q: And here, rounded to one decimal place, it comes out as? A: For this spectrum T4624 11.3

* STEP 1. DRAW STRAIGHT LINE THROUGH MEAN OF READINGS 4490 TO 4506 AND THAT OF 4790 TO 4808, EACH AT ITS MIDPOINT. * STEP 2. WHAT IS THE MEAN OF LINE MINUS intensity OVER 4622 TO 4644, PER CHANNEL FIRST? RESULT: -0.7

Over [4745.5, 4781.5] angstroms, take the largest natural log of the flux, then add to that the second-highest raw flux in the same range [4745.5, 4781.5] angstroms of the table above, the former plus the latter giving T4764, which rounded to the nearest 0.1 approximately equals 14.2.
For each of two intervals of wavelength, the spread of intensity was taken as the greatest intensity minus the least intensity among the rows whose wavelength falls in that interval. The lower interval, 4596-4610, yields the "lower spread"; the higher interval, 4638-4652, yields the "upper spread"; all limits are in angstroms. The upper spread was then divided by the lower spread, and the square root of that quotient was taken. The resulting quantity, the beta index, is 1.00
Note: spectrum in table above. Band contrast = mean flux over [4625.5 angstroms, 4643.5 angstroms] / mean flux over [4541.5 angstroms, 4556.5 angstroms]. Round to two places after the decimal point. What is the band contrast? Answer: 1.08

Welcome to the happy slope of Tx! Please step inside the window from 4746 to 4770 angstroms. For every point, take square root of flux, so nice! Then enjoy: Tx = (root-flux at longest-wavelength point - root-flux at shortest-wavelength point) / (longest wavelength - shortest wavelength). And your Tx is -0.009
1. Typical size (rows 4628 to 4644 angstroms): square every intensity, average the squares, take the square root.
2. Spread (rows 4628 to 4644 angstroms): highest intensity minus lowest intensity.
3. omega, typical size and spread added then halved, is 6.41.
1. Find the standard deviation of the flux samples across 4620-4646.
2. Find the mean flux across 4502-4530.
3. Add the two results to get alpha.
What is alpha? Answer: 11.2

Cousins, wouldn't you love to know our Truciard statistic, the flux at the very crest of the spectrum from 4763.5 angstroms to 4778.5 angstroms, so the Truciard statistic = 10.62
